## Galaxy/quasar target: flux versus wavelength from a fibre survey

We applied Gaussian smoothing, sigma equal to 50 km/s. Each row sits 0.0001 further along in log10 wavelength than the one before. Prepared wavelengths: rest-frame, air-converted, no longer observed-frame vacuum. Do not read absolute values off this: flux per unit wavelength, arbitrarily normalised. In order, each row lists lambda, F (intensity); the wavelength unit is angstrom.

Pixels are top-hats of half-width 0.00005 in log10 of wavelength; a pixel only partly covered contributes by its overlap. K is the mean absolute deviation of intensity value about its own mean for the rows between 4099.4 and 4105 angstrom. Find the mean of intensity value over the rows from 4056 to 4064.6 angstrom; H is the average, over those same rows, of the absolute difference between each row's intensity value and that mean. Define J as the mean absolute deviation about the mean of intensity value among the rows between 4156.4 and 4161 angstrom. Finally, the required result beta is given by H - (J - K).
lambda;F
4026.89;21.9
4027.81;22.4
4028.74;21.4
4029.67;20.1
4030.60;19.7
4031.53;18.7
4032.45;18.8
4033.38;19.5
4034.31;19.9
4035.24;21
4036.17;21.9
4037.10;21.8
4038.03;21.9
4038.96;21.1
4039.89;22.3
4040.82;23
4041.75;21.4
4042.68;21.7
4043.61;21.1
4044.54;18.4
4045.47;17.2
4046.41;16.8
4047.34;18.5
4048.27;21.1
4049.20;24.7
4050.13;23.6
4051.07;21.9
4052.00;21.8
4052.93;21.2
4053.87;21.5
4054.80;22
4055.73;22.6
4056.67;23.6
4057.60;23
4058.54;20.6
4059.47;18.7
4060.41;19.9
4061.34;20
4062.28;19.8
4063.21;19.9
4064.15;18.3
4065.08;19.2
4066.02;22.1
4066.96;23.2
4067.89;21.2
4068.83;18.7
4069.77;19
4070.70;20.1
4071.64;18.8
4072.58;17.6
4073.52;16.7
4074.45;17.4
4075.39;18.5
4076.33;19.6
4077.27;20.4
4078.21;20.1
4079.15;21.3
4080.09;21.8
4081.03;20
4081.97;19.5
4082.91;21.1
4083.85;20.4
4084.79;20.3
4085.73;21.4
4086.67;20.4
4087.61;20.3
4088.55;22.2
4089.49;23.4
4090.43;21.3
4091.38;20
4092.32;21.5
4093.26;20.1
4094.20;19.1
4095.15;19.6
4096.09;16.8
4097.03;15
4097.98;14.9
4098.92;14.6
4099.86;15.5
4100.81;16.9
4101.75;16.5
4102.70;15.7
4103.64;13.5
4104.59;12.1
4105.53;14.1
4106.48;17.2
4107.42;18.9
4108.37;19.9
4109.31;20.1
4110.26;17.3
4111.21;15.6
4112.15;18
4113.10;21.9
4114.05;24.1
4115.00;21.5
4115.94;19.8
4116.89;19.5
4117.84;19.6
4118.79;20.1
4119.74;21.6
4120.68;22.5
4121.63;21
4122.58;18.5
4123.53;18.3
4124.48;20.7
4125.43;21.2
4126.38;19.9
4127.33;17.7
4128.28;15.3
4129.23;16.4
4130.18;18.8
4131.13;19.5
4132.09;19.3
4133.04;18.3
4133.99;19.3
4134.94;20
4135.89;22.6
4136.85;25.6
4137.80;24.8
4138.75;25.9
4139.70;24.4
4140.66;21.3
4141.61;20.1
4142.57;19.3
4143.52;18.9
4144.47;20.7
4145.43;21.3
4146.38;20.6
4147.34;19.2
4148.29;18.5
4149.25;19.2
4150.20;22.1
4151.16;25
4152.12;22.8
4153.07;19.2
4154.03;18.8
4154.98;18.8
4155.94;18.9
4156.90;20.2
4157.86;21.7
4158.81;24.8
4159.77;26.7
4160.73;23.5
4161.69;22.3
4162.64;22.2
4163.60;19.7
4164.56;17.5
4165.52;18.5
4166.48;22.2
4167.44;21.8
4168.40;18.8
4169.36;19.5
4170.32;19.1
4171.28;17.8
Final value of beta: 0.9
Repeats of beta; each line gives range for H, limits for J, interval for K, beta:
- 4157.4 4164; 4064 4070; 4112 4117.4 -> 1.8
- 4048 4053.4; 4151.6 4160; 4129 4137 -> 0.6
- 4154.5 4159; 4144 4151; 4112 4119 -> 2.3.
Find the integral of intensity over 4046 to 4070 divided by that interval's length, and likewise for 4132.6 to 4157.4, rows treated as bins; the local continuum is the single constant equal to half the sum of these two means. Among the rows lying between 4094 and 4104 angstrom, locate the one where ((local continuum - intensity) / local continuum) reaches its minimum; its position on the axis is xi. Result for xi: 4095.15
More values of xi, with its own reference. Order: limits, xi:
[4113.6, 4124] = 4114.05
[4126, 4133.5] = 4126.38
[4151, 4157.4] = 4151.16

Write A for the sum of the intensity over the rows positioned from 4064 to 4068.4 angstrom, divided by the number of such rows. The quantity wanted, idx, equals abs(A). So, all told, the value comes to 20.8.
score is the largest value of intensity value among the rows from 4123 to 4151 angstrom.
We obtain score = 25.9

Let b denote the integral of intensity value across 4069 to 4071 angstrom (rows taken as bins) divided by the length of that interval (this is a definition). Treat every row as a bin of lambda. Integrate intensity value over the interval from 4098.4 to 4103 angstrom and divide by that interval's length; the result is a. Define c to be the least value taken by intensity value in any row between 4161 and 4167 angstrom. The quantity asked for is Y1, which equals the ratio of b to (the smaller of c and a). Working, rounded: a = 16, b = 19.4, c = 17.5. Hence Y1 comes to 1.23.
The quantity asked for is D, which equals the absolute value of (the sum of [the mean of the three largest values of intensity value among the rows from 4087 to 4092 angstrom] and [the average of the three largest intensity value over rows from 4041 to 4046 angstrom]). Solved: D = 43.7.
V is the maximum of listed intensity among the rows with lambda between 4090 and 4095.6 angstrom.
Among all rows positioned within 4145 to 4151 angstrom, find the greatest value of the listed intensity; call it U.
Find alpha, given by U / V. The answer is 1.03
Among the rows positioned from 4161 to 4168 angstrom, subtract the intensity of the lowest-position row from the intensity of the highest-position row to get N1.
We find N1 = -0.5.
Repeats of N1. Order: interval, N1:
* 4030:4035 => 0.2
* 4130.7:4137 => 6.1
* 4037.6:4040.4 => 0.4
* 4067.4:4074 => -4.5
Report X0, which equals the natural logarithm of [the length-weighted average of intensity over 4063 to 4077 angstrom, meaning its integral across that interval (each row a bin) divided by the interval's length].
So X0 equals 2.963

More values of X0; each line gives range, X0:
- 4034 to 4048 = 3.023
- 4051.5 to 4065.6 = 3.036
